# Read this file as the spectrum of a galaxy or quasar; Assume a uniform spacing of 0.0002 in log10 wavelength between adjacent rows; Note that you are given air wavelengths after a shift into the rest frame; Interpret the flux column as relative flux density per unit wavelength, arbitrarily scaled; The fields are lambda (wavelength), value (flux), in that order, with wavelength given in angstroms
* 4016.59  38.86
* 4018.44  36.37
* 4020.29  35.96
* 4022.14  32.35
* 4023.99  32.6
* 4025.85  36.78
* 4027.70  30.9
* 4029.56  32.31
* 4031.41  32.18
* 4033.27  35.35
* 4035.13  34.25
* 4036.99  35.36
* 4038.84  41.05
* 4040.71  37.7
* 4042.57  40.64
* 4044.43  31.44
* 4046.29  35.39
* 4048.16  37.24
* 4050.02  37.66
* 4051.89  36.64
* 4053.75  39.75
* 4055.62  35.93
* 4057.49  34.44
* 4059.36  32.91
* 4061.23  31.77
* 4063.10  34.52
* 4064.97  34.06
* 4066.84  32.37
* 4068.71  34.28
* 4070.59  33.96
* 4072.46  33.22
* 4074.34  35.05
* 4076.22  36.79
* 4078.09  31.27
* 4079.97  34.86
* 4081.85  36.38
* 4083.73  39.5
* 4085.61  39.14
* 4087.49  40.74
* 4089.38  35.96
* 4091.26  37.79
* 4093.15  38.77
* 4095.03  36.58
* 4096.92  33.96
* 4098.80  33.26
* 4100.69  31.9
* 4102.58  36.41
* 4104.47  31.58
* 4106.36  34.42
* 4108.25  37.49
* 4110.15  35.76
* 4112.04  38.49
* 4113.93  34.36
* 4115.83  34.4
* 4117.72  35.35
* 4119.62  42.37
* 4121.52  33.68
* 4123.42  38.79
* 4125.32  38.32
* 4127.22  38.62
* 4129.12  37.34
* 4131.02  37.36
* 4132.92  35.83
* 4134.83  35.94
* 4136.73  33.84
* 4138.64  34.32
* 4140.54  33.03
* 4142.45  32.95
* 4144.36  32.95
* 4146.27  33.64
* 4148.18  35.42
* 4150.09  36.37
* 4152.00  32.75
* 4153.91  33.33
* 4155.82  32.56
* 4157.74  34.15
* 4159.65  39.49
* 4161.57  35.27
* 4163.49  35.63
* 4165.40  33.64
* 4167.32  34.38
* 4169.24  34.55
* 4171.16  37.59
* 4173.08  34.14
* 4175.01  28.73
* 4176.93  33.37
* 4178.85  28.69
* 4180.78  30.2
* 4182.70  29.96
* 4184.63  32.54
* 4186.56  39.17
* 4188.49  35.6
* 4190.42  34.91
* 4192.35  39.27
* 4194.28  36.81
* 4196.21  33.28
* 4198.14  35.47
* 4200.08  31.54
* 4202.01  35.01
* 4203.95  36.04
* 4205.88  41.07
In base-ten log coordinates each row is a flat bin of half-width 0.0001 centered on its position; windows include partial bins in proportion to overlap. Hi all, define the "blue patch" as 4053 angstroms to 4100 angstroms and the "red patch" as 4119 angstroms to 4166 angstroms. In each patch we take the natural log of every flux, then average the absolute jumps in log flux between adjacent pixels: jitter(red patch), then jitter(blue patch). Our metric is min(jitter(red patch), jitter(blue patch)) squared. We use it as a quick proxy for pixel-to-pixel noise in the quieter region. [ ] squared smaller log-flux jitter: 0.0025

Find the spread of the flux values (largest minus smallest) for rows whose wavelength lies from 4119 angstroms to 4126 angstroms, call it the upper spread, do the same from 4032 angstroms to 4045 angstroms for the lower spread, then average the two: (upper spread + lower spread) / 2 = 9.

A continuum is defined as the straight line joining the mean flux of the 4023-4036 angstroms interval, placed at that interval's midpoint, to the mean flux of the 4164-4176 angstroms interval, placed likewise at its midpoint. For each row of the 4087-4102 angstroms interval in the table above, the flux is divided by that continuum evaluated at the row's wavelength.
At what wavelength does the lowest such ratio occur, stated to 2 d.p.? 4100.69 angstroms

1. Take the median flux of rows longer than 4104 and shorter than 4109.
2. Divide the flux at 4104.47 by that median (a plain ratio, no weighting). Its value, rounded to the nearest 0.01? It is 0.92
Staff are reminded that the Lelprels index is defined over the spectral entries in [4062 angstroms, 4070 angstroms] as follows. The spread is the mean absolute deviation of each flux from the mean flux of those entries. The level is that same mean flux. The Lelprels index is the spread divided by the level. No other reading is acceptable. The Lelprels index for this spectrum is 0.02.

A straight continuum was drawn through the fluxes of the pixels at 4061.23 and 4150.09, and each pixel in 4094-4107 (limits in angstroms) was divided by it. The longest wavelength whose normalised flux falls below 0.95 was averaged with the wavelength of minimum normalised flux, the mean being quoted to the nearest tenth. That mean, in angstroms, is 4104.5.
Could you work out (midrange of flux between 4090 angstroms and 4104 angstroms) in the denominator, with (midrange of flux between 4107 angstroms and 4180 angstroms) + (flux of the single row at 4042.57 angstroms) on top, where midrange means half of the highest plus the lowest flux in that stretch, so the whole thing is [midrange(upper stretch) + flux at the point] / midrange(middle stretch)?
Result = 2.156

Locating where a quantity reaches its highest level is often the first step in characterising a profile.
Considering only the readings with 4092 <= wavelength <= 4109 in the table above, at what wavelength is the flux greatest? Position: 4093.15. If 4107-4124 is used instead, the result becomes 4119.62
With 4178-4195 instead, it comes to 4192.35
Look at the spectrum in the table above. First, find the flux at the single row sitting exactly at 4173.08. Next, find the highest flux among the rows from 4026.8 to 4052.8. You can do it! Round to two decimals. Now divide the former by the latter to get 0.83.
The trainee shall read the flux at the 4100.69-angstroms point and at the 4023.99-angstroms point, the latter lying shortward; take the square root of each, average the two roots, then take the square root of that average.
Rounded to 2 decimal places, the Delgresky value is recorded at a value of 2.38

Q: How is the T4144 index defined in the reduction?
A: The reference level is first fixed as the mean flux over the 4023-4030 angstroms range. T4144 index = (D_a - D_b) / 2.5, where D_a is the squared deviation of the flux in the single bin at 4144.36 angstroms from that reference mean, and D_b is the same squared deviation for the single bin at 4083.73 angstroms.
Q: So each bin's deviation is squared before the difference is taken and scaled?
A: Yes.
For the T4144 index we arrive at -16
